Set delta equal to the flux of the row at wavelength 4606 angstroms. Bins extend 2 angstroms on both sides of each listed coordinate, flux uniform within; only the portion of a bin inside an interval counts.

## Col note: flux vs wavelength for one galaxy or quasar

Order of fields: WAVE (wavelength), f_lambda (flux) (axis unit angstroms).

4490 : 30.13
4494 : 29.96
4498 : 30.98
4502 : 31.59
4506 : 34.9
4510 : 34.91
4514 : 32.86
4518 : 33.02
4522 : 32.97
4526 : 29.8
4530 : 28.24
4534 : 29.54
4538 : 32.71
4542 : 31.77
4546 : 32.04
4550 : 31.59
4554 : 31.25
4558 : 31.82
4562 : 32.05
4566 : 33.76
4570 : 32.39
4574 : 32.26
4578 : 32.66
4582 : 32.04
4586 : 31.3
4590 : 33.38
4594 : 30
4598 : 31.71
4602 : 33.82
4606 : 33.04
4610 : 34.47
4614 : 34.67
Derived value 33.04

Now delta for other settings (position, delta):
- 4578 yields 32.66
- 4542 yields 31.77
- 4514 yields 32.86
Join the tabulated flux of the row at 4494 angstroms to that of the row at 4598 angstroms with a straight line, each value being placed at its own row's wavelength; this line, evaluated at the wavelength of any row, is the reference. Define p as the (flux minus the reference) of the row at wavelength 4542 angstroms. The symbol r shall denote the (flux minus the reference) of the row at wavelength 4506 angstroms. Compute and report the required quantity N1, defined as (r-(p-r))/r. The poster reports 1.8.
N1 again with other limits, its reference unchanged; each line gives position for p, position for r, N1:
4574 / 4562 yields 1.0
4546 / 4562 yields 0.7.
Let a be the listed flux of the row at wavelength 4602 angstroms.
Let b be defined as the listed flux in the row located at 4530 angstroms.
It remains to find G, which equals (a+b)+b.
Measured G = 90.3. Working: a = 33.82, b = 28.24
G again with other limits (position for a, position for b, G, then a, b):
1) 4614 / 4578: 100.0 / 34.67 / 32.66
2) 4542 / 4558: 95.4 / 31.77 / 31.82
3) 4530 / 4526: 87.8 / 28.24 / 29.8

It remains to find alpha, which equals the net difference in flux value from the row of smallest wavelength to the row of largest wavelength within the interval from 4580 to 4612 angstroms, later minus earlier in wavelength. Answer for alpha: 2.4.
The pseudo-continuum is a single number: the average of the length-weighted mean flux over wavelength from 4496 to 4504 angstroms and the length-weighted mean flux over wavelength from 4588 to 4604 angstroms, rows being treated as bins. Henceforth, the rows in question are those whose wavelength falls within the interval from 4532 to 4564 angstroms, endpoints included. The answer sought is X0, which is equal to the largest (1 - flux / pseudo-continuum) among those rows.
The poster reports 0.070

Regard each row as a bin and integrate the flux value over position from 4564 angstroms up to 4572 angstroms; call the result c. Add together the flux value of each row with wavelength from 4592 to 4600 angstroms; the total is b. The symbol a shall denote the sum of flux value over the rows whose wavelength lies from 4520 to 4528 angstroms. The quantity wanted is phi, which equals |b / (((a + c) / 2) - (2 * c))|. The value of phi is 0.169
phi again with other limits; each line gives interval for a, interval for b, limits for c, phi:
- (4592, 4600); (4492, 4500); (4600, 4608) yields 0.165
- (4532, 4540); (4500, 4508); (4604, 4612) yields 0.178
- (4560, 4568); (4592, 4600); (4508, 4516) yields 0.165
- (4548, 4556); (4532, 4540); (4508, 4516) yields 0.166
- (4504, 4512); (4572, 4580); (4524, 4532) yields 0.207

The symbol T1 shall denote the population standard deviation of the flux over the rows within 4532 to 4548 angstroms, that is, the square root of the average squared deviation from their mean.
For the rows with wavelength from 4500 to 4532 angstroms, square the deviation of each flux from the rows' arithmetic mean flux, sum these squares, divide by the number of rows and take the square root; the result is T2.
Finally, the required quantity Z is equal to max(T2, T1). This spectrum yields 2.2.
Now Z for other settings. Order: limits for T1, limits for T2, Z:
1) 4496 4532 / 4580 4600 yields 2.1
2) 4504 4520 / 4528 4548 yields 1.7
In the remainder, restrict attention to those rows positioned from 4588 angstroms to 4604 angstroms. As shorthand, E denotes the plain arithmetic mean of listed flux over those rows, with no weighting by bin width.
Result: 32.2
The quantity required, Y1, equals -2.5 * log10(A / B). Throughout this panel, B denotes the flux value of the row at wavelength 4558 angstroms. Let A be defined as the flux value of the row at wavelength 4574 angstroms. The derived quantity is -0.01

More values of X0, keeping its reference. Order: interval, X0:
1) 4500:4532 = 0.111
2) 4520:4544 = 0.111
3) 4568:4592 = 0.014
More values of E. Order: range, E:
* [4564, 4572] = 33.1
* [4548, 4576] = 32.2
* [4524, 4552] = 30.8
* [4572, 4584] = 32.3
